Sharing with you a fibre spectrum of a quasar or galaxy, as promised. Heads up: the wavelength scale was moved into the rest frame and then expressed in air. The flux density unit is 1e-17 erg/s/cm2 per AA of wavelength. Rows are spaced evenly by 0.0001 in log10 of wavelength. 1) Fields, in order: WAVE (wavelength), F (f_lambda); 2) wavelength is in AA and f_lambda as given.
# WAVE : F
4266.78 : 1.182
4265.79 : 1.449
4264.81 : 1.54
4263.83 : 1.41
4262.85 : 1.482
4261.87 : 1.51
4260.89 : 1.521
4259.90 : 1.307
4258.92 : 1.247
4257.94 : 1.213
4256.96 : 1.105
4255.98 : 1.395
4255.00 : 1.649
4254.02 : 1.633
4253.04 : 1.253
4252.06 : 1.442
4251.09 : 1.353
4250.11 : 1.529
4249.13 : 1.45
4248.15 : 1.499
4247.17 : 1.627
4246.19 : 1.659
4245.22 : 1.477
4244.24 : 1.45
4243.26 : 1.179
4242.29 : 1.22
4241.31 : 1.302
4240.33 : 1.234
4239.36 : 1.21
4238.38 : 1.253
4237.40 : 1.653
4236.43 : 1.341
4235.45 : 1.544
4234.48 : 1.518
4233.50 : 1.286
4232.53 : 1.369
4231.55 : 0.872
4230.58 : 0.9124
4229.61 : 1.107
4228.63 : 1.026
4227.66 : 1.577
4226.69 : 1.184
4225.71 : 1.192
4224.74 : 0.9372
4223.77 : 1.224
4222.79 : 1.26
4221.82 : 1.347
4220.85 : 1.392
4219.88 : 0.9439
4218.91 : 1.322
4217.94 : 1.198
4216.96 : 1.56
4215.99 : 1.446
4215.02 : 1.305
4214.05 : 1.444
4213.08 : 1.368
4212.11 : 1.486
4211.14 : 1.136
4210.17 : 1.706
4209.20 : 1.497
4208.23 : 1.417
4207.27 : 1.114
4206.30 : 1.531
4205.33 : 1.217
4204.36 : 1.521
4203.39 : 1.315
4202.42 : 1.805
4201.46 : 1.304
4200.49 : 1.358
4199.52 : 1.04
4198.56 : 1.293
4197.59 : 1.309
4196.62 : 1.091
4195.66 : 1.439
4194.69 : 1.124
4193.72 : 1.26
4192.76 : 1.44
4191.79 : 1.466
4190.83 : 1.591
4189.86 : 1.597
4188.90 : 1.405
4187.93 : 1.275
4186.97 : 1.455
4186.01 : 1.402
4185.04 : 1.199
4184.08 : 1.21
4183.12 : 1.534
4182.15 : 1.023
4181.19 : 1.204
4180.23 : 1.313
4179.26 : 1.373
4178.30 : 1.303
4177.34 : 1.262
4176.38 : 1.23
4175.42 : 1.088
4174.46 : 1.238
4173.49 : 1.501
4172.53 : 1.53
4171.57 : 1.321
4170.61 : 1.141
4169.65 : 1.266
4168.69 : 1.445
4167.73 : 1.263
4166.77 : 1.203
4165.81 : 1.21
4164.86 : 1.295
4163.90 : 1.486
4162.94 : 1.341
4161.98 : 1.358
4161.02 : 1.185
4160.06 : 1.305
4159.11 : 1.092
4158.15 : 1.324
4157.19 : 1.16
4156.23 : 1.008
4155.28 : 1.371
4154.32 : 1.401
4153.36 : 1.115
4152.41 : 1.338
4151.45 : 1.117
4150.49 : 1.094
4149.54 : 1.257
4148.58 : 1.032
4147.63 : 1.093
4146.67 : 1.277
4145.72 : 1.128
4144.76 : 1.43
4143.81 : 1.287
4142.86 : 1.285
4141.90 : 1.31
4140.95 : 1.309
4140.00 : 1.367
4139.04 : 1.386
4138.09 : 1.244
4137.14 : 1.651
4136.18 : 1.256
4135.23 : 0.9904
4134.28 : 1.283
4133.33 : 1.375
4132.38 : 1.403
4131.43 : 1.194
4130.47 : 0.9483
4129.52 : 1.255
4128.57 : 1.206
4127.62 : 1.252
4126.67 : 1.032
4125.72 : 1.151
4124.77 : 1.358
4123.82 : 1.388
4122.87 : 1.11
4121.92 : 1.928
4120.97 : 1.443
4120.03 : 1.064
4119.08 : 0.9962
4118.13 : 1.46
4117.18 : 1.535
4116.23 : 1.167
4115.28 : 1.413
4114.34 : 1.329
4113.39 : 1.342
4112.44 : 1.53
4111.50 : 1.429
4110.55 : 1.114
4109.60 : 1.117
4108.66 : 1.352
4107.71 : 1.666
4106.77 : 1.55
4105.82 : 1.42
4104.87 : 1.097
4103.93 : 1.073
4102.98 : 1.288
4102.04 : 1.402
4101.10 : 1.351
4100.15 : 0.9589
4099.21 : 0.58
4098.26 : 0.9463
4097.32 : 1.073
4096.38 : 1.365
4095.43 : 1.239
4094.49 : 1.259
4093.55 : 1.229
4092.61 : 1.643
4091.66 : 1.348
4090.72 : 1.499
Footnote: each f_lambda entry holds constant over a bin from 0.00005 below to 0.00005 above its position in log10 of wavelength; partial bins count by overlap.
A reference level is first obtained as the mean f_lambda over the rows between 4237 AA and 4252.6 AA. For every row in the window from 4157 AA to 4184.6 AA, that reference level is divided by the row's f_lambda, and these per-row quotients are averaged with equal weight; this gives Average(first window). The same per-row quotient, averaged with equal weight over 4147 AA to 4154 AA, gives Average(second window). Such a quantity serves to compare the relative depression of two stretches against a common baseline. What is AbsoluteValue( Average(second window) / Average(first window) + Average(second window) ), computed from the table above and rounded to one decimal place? 2.3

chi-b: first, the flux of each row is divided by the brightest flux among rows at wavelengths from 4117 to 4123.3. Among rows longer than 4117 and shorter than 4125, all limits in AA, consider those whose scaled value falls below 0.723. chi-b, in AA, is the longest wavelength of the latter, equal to 4124.77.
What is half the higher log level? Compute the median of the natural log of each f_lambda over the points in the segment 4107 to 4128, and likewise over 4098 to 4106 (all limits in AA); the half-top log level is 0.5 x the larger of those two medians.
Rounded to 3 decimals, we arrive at 0.149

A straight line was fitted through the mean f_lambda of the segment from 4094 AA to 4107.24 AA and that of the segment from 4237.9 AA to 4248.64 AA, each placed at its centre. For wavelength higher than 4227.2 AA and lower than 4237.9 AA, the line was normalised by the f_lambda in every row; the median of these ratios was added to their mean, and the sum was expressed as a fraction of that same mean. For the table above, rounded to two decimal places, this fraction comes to 1.92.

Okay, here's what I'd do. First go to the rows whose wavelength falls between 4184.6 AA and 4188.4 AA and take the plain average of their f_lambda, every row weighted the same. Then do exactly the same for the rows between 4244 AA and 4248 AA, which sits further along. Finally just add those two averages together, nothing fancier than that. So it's 2.89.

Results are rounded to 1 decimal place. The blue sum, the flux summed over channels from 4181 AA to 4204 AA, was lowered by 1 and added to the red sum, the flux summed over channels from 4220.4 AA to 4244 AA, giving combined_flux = 61.3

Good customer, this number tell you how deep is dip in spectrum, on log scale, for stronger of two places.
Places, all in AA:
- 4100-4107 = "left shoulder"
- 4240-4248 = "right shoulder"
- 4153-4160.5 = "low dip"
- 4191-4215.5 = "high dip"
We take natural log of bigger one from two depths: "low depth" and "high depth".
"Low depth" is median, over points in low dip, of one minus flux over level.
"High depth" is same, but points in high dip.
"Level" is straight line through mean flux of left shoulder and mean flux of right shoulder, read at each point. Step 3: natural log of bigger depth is -2.7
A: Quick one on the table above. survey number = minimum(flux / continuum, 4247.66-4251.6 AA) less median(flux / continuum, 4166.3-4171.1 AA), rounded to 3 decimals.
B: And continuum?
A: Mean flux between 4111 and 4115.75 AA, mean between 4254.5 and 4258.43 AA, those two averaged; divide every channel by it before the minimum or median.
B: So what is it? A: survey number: 0.065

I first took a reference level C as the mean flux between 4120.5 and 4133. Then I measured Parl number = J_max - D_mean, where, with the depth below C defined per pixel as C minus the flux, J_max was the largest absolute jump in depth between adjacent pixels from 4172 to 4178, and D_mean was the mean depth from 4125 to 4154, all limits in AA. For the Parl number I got 0.22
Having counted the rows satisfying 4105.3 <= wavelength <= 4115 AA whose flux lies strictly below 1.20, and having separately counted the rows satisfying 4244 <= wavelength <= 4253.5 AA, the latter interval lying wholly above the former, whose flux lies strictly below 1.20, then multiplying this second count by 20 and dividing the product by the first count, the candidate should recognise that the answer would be 0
